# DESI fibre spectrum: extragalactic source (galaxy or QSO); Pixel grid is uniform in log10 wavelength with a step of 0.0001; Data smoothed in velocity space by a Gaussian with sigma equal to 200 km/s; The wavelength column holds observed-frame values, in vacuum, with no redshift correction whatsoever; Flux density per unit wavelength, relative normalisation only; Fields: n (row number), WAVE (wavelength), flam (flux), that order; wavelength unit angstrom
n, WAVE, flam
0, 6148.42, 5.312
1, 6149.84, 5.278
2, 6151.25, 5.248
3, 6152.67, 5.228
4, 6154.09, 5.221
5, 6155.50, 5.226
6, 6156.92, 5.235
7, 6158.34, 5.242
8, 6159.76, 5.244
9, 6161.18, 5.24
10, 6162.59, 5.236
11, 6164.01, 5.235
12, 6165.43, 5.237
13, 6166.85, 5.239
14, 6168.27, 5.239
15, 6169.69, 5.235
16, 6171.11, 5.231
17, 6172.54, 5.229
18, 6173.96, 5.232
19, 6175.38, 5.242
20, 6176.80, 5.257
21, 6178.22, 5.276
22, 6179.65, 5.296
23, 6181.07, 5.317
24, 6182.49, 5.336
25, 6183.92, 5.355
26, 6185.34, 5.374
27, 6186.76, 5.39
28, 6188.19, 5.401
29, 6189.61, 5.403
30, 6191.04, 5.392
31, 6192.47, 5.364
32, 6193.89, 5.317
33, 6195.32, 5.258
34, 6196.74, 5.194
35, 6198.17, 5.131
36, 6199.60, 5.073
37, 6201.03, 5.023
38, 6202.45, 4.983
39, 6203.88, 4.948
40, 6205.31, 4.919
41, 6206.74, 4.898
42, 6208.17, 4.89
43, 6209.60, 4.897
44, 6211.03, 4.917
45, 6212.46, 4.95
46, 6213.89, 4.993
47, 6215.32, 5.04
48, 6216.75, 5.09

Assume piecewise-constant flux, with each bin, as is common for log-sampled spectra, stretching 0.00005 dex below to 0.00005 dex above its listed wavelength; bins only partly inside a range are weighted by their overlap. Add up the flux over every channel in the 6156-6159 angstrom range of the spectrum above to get 10.5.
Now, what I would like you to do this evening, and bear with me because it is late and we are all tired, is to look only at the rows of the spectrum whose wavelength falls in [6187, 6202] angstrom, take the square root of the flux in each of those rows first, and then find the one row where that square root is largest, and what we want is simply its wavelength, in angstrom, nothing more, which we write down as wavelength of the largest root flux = 6189.61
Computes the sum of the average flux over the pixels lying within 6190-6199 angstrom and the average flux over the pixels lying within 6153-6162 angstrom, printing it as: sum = 10.5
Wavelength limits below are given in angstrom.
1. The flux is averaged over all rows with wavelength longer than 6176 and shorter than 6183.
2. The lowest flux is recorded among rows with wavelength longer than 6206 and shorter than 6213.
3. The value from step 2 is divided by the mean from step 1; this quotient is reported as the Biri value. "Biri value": 0.92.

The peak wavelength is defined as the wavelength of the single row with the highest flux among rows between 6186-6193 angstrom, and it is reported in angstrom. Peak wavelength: 6189.61 angstrom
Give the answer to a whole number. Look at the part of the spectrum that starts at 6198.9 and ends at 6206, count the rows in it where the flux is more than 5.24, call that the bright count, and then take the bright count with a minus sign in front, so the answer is 0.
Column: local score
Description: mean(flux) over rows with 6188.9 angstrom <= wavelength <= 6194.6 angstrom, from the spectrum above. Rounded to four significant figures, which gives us 5.369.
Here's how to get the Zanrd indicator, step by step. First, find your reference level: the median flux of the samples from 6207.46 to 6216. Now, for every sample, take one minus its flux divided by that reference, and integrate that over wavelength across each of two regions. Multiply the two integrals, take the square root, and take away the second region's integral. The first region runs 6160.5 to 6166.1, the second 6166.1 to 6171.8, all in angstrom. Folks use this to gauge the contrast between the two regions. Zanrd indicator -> 0.697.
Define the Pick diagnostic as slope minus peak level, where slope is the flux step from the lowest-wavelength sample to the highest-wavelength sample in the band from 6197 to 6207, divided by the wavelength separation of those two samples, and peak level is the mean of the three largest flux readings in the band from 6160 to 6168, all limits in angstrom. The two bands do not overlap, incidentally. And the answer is -5.27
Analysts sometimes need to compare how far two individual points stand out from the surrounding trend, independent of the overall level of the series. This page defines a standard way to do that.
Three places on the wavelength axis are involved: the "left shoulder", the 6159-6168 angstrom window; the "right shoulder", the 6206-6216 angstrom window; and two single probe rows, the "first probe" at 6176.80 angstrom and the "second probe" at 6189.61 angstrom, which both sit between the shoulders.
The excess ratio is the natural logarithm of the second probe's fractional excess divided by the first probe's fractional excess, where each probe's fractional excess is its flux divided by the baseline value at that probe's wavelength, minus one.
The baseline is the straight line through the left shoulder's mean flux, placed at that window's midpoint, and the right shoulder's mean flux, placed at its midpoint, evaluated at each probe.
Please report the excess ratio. 1.2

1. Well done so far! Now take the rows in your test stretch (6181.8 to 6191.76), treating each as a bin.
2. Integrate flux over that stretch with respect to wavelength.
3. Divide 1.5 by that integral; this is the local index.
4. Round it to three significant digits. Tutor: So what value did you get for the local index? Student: 0.0280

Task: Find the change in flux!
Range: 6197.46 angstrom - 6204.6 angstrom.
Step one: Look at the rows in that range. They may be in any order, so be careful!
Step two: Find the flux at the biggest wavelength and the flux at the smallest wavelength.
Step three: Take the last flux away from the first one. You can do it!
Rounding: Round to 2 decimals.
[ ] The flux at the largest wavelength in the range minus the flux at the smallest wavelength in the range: -0.18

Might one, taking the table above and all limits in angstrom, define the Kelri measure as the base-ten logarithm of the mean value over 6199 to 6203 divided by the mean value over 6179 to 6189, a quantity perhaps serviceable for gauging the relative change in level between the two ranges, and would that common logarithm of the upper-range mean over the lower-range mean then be -0.027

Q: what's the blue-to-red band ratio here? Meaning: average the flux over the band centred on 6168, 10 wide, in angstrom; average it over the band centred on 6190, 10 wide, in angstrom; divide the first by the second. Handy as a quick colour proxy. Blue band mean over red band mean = 0.97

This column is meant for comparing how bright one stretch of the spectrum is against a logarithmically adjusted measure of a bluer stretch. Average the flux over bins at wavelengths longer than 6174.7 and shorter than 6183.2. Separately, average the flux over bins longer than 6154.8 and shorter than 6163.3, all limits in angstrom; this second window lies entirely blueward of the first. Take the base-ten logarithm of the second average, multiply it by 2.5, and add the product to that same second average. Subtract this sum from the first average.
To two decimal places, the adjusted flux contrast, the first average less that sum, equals -1.75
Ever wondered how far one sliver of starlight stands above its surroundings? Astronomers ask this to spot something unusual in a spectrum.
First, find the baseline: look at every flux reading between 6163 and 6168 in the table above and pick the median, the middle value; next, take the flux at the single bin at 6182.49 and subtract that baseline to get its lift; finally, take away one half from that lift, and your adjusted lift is -0.40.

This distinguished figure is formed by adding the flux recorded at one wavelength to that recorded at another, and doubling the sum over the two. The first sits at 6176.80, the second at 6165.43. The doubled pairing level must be 21.0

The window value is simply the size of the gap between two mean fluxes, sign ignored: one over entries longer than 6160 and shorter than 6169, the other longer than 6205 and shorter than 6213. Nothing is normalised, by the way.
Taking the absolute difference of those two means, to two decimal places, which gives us 0.33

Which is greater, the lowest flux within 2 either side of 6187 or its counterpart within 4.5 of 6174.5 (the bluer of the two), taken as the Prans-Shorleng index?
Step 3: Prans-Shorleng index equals 5.37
